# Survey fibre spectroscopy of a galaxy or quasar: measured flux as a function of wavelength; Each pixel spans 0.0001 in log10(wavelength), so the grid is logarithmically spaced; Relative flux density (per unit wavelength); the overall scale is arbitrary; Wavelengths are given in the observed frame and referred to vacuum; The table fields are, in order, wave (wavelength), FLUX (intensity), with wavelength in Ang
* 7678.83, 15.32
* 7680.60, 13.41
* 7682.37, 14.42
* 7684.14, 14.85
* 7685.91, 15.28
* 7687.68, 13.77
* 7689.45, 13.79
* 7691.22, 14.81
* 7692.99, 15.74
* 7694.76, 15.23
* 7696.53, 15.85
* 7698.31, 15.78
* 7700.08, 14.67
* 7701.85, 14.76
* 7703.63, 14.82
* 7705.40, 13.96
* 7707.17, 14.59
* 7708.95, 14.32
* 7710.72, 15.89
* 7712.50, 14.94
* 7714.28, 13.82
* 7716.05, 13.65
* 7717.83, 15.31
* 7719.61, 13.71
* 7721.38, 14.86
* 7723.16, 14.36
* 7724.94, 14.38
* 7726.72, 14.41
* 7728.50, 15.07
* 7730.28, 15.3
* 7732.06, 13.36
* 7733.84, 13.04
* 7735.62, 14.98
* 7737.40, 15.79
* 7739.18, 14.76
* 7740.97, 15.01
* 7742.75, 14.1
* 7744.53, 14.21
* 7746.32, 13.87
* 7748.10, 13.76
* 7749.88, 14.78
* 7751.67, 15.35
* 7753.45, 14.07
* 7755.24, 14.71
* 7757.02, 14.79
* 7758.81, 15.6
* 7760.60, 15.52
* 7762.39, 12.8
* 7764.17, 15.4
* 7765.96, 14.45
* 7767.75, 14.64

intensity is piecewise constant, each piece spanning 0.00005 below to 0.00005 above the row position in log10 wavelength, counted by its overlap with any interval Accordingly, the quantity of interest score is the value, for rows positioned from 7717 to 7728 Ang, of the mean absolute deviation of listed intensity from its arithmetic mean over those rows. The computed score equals 0.39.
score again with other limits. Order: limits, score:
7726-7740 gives 0.74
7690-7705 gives 0.44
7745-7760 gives 0.54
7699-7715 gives 0.42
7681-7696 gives 0.56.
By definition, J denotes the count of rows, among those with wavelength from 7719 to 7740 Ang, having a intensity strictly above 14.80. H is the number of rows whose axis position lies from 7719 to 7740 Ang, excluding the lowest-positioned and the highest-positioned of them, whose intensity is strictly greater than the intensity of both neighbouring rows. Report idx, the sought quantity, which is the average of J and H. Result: 4.0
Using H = 3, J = 5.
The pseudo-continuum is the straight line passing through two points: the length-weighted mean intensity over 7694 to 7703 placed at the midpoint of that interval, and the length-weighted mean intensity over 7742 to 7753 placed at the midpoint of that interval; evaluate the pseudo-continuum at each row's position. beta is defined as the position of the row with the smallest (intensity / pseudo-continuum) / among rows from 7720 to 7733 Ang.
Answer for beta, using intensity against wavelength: 7732.06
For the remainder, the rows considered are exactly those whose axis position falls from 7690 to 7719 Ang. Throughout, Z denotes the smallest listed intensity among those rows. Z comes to 13.65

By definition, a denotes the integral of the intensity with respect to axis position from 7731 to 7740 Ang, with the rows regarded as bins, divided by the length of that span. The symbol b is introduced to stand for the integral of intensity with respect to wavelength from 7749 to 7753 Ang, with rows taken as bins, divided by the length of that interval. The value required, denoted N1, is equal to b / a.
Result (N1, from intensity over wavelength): 1.038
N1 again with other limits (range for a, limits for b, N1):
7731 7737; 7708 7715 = 1.053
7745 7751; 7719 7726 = 1.013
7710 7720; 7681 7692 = 0.991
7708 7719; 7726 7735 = 0.975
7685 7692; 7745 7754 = 0.997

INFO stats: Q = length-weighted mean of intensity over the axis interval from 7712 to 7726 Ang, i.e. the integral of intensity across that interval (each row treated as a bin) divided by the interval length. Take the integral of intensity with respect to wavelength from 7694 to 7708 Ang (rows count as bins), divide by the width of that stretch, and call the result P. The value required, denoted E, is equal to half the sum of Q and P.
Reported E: 14.7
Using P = 15.0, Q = 14.4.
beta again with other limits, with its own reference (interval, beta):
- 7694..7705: 7700.08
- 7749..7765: 7762.39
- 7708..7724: 7716.05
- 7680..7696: 7680.60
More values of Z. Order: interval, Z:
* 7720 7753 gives 13.04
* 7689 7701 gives 13.79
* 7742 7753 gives 13.76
